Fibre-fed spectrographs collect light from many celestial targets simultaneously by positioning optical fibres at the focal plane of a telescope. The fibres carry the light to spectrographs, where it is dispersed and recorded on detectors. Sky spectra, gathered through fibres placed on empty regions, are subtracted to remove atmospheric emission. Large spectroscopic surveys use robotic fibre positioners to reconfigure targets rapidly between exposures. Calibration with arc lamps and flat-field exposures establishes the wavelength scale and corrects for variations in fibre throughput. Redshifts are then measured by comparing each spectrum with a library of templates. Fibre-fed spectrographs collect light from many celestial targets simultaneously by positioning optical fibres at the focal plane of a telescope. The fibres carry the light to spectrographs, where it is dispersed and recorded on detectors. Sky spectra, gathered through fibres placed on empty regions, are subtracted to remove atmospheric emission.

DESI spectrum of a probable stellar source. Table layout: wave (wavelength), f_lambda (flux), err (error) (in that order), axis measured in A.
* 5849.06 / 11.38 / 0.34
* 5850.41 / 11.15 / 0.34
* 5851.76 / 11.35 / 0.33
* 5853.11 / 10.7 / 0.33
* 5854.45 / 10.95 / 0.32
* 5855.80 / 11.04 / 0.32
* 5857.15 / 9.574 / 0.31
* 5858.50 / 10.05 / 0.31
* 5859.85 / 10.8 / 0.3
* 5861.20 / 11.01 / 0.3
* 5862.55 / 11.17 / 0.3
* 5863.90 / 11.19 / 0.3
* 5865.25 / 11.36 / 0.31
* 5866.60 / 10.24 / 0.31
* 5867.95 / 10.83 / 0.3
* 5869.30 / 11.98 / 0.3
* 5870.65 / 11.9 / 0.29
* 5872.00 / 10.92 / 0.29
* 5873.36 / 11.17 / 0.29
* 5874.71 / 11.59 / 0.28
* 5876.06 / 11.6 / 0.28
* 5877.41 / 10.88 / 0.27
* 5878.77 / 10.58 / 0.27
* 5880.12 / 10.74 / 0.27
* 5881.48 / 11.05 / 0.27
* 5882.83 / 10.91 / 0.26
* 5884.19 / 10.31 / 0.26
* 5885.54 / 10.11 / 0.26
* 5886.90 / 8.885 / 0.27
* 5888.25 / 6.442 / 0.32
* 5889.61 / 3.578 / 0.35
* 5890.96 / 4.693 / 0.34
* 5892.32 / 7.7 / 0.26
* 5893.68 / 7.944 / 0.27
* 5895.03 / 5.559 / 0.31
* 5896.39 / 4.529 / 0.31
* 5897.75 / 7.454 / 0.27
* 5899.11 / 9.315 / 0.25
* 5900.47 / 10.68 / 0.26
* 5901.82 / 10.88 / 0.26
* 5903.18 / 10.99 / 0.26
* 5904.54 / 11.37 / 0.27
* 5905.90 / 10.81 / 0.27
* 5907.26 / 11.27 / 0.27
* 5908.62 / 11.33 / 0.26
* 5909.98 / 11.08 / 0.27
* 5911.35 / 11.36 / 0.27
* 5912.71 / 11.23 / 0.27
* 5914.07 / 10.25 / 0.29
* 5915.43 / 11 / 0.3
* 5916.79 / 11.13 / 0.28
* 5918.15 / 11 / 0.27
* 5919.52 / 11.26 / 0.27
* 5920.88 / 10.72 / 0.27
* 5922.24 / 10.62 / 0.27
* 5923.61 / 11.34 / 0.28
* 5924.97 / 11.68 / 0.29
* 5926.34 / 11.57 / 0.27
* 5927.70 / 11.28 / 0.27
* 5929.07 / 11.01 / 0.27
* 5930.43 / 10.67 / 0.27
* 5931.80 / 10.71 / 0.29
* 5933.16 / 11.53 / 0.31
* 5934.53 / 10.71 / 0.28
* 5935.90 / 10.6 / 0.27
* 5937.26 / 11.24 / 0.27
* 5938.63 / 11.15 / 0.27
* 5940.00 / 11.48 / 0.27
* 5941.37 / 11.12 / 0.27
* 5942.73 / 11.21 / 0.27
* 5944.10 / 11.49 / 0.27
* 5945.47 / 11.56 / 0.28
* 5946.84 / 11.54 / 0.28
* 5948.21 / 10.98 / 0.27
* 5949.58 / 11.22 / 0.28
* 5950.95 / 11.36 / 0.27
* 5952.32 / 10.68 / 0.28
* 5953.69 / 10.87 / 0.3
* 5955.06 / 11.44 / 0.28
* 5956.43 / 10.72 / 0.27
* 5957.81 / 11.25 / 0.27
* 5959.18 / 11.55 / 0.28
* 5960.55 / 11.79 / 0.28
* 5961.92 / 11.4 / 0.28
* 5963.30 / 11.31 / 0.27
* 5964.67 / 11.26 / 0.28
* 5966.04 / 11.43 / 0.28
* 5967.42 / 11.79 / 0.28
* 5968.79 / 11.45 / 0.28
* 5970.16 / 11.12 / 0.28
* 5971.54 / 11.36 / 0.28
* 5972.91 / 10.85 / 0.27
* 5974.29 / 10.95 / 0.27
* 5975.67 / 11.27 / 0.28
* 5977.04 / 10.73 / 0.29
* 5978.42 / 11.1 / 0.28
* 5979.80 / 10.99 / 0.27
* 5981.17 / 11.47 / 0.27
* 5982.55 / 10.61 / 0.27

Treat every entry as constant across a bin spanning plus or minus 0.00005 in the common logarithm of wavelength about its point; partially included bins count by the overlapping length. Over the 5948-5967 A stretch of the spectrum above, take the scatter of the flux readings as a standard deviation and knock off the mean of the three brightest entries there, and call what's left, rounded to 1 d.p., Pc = -11.3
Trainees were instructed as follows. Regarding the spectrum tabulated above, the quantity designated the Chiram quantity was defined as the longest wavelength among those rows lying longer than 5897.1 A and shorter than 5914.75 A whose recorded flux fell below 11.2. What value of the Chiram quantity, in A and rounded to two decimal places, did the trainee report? 5914.07 A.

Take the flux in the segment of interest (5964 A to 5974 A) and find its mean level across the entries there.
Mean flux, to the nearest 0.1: 11.3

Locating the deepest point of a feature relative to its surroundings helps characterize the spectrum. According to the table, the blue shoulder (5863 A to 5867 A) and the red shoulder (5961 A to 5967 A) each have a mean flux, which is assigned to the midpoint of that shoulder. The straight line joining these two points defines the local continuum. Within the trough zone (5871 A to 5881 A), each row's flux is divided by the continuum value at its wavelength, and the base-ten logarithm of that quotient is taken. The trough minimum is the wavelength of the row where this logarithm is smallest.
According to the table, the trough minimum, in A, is 5878.77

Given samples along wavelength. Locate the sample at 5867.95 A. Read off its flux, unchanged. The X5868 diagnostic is 10.83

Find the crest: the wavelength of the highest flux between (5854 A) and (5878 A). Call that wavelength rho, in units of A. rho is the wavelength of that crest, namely 5869.30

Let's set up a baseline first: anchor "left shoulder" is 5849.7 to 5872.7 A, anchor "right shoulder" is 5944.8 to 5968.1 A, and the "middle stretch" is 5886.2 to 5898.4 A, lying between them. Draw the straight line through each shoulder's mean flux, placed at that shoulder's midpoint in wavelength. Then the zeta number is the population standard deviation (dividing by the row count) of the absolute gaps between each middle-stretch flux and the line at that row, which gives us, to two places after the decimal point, 1.71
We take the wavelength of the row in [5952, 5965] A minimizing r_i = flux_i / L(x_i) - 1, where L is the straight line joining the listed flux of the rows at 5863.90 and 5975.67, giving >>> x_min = 5952.32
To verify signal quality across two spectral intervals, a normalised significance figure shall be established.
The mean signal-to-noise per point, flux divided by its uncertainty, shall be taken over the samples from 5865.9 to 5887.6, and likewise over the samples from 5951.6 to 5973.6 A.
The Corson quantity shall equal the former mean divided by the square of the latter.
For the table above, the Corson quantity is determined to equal 0.0238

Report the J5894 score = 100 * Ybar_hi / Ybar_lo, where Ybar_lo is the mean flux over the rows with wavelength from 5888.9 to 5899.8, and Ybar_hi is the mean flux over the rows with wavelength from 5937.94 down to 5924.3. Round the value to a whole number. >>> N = 175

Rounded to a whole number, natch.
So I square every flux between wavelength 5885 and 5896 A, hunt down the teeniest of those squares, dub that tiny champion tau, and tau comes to 13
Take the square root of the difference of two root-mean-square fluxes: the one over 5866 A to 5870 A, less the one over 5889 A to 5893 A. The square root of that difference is 2.33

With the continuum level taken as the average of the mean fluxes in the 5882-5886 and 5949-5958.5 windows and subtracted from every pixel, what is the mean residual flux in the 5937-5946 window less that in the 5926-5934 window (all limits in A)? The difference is 0.2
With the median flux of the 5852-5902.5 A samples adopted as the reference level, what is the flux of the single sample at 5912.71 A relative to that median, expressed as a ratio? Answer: 1.05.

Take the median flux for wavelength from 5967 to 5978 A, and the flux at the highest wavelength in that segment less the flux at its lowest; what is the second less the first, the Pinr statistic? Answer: -12.3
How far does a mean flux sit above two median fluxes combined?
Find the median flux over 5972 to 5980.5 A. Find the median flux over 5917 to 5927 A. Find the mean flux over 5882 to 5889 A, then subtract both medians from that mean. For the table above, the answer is -12.9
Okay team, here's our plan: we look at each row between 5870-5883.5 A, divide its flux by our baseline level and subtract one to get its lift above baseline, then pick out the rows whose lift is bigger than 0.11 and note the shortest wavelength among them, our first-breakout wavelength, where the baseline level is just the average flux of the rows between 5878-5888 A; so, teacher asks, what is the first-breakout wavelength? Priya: 5870.65 A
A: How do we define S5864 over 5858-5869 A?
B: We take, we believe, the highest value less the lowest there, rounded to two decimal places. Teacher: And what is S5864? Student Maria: 1.31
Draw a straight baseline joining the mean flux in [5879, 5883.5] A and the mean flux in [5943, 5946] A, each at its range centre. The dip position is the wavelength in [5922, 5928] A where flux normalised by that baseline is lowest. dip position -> 5922.24 A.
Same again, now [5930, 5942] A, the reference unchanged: 5935.90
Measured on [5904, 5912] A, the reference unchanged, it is 5905.90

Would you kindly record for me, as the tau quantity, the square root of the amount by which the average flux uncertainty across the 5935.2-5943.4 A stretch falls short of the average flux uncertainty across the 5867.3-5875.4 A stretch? 0.147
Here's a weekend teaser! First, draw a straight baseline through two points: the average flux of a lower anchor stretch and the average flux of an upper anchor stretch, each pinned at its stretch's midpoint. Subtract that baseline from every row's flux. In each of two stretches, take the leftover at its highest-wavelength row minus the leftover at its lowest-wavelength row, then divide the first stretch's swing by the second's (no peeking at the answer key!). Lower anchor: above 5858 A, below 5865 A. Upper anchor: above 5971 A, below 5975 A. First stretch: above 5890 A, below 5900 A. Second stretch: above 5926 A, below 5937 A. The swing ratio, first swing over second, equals -4.7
